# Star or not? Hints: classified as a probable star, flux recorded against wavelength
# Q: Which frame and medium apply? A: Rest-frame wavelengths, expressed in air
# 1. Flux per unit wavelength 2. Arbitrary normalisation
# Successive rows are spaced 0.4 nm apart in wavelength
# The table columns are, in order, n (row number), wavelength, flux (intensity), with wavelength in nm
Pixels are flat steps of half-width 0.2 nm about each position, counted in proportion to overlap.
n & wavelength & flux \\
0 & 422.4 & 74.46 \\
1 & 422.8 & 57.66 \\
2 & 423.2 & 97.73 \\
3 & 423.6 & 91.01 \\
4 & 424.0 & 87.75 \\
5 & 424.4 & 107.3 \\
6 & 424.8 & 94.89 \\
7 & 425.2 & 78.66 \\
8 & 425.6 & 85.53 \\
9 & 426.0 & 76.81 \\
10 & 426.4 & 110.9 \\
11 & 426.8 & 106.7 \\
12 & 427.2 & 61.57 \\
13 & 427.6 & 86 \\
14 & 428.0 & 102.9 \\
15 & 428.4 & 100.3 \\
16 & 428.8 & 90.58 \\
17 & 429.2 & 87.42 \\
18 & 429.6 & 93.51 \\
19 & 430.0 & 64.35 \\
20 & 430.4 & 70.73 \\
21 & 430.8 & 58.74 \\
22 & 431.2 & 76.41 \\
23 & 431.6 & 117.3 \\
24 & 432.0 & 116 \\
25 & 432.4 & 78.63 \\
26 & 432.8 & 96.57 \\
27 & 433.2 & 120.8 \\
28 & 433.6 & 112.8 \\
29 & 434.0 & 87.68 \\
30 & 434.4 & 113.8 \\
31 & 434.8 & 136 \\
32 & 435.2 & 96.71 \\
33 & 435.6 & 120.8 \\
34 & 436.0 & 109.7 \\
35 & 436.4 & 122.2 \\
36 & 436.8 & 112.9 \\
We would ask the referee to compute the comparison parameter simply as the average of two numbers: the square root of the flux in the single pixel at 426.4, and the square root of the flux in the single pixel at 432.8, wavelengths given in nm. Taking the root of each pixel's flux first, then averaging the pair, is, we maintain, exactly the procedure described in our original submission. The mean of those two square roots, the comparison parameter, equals 10.2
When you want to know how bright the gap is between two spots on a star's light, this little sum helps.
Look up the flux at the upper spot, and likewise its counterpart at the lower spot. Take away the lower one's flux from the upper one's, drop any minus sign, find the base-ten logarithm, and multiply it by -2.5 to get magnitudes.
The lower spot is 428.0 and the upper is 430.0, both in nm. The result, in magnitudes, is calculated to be -3.97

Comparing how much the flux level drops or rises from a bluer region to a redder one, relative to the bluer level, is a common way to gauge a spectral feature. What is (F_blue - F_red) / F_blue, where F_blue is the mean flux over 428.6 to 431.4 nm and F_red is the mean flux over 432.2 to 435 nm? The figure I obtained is -0.38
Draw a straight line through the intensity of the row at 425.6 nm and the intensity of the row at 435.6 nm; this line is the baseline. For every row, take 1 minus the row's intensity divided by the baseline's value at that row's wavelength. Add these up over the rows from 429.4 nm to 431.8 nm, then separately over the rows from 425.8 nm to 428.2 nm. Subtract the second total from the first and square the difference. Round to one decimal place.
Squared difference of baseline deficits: 1.9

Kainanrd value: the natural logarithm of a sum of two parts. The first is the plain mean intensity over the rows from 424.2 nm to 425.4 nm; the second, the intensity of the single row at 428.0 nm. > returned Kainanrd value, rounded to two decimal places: 5.28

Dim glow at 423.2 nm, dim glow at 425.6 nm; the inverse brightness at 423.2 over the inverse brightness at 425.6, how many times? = 0.88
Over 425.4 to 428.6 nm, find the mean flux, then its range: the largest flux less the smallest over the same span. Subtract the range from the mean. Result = 42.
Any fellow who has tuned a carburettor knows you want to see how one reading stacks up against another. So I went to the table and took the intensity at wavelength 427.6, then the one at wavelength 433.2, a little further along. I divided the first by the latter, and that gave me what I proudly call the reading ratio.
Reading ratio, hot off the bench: 0.71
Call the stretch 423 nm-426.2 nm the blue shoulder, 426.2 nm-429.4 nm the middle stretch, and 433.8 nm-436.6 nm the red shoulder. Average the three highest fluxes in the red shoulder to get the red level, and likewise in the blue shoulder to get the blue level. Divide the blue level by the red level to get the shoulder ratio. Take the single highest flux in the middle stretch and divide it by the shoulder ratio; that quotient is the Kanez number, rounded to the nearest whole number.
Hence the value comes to 140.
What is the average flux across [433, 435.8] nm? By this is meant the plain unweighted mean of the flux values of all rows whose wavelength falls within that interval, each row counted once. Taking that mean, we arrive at 113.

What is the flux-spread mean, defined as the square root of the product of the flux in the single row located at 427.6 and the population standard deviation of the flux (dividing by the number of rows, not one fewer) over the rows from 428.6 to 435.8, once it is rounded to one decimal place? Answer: 42.8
